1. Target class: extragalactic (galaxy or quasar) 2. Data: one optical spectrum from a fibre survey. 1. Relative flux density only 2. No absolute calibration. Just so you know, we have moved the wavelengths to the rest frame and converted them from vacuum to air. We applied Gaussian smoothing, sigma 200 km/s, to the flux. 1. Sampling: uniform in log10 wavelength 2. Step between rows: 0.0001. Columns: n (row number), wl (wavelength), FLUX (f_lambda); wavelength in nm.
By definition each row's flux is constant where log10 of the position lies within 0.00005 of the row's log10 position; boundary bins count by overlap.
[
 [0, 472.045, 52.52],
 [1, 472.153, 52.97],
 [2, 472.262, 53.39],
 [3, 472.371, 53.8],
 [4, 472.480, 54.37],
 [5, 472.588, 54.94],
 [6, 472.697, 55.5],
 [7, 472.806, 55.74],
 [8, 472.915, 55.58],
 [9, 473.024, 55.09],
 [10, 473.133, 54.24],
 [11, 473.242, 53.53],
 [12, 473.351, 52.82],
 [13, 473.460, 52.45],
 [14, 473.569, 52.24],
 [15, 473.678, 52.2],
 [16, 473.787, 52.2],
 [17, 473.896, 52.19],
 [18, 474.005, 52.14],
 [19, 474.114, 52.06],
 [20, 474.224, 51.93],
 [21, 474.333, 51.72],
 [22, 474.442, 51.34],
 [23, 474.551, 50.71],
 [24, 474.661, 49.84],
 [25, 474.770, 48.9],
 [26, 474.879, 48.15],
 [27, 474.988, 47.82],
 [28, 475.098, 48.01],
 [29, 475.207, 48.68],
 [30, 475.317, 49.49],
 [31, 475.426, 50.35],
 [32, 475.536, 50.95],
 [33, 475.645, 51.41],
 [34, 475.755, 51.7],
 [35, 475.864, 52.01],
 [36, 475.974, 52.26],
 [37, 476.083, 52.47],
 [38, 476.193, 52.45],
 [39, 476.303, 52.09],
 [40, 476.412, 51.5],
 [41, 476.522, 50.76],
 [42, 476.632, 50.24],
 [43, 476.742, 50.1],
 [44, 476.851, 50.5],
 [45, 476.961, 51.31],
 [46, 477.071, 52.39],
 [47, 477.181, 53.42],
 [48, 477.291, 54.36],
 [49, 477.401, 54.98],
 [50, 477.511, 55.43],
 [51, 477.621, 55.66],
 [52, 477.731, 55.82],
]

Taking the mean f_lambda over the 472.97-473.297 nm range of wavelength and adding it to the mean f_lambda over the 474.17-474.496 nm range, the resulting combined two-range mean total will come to 106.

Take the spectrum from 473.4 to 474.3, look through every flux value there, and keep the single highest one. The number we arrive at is 52.45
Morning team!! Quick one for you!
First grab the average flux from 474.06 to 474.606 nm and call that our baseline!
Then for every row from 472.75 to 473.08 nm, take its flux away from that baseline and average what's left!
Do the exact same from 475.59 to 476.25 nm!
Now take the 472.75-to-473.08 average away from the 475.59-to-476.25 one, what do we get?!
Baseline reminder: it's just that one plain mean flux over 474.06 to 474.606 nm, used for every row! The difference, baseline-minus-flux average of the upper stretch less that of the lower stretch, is 3.4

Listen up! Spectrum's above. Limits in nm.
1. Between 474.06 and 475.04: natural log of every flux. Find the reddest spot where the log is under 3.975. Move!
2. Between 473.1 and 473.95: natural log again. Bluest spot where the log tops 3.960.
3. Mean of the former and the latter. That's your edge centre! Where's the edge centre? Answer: 474.06 nm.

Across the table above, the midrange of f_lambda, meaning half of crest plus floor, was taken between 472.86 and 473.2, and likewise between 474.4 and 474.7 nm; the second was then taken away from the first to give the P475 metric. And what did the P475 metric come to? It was 4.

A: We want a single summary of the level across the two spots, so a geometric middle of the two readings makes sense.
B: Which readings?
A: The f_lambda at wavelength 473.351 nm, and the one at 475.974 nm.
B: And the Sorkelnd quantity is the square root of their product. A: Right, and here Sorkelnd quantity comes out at 52.5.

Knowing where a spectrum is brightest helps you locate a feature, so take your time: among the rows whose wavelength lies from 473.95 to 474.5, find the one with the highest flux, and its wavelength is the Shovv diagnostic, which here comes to 474.005 nm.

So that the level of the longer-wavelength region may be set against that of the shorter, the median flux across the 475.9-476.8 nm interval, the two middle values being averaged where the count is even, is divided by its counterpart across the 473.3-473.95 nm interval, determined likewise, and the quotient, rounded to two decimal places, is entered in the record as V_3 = 0.99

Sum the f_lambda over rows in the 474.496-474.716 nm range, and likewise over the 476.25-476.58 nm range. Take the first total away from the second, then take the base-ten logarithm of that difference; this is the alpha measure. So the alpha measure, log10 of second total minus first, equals 1.73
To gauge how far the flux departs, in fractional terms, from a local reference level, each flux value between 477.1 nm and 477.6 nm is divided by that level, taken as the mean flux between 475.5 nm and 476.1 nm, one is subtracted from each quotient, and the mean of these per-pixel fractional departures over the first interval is 0.05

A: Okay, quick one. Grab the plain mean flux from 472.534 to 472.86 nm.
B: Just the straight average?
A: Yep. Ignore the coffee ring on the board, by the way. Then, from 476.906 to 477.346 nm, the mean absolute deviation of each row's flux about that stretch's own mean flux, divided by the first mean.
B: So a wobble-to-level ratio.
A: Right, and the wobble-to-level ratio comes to 0.018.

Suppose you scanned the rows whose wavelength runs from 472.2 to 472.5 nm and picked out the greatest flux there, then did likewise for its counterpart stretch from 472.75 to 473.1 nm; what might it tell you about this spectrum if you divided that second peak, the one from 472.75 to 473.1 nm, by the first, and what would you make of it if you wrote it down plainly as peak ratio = 1.03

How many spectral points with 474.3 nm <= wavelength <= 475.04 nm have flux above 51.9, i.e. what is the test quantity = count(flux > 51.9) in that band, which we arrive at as 0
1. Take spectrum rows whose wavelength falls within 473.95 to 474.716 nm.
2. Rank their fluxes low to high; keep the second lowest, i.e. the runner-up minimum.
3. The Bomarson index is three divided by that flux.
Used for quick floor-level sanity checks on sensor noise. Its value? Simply 0.0592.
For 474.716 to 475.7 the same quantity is 0.0625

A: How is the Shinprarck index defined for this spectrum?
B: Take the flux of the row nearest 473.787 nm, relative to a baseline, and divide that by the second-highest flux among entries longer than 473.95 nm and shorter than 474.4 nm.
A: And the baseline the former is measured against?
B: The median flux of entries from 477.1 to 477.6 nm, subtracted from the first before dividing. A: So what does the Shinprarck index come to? -0.047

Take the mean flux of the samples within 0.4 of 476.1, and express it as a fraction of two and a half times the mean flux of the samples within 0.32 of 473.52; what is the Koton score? 0.396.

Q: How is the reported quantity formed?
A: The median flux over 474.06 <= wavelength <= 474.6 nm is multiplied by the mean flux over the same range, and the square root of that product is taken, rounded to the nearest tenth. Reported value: 51.6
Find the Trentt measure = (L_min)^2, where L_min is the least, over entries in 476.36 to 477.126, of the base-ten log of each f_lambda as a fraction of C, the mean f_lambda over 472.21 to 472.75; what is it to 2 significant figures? 0.0013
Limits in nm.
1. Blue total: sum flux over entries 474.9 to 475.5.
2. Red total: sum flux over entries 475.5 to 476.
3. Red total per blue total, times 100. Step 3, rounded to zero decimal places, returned 106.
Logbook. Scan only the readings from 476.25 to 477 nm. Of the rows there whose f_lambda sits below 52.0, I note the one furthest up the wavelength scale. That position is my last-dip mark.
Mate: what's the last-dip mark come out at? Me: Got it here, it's 476.961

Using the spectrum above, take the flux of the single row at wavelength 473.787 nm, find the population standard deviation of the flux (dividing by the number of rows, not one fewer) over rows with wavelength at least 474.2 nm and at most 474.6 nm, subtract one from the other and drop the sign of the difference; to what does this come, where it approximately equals 51.7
